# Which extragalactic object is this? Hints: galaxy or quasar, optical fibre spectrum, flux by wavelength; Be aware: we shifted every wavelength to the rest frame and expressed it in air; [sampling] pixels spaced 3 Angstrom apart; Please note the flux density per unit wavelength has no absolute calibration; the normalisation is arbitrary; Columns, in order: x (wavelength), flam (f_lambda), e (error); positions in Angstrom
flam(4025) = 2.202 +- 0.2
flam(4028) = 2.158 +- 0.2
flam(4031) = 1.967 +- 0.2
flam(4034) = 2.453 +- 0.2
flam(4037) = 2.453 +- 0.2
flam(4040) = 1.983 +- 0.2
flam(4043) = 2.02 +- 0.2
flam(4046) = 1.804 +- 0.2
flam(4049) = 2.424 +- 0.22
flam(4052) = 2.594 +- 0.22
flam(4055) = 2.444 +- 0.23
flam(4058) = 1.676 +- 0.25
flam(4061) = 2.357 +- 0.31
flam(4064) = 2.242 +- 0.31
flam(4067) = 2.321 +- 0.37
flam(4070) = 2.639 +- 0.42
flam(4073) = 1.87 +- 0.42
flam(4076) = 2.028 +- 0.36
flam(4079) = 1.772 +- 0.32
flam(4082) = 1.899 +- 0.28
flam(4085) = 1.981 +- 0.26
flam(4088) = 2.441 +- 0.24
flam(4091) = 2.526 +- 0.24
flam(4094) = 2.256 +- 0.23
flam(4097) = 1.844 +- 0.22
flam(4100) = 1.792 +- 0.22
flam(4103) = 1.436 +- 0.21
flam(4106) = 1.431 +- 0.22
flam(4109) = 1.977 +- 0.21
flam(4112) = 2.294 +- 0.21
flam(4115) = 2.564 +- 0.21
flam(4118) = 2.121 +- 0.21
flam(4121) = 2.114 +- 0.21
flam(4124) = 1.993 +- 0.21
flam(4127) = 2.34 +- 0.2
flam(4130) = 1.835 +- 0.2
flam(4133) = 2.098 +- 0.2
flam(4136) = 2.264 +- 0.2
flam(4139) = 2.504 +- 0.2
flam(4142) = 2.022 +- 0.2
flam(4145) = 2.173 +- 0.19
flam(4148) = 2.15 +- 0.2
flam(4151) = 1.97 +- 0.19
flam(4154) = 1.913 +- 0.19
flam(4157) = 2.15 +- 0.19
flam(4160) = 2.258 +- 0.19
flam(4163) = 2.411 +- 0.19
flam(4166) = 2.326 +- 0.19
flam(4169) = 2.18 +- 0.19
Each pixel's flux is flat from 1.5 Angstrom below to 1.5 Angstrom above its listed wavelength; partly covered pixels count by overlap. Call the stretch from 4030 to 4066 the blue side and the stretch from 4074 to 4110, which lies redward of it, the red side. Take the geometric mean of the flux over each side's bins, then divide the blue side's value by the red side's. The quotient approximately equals 1.14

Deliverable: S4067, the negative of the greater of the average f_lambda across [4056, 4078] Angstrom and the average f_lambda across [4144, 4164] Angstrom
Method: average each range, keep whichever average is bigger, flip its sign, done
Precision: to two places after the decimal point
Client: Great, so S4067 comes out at -2.16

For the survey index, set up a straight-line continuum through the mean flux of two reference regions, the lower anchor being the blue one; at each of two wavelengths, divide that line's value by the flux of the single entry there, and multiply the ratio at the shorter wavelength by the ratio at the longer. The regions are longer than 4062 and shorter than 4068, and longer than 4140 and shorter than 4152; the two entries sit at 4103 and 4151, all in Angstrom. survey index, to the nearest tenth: 1.6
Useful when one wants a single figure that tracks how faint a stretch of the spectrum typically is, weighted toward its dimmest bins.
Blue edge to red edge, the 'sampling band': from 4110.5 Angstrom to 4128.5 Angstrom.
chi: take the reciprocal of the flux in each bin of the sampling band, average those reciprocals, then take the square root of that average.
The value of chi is 0.671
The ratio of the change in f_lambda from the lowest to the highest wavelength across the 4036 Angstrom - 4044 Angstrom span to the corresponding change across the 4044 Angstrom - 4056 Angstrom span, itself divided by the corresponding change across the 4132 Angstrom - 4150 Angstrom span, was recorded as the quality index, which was -13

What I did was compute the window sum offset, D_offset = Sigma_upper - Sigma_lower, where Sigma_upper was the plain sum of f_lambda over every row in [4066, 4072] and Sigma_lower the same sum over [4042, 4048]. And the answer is 1.1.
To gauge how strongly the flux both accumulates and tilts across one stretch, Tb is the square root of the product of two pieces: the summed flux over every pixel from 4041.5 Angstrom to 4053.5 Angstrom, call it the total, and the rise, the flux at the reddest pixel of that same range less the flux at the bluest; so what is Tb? 2.3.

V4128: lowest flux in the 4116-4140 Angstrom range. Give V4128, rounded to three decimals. 1.835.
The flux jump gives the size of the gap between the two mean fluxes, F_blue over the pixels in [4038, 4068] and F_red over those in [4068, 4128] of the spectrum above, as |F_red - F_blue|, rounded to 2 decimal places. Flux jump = 0.12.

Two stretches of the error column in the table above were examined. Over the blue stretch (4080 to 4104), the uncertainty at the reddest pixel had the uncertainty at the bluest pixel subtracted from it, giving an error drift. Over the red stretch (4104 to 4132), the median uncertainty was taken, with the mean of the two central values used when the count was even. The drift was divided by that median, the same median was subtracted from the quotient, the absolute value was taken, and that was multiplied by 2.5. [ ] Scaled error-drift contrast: 1.4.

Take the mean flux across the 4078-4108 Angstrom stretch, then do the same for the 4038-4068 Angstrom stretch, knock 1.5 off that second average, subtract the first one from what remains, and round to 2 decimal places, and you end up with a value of -1.25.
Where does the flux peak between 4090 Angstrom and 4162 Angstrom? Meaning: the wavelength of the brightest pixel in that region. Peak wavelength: 4115 Angstrom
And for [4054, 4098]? 4070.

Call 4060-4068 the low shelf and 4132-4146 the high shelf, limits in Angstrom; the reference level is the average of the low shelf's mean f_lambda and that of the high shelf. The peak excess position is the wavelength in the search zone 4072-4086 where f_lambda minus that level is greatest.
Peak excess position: 4076 Angstrom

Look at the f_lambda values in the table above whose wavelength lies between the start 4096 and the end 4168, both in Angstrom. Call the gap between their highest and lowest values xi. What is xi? 1.13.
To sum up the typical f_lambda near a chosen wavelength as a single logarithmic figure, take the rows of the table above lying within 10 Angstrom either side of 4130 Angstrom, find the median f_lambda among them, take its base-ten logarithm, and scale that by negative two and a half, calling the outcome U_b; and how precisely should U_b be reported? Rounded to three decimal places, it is -0.813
